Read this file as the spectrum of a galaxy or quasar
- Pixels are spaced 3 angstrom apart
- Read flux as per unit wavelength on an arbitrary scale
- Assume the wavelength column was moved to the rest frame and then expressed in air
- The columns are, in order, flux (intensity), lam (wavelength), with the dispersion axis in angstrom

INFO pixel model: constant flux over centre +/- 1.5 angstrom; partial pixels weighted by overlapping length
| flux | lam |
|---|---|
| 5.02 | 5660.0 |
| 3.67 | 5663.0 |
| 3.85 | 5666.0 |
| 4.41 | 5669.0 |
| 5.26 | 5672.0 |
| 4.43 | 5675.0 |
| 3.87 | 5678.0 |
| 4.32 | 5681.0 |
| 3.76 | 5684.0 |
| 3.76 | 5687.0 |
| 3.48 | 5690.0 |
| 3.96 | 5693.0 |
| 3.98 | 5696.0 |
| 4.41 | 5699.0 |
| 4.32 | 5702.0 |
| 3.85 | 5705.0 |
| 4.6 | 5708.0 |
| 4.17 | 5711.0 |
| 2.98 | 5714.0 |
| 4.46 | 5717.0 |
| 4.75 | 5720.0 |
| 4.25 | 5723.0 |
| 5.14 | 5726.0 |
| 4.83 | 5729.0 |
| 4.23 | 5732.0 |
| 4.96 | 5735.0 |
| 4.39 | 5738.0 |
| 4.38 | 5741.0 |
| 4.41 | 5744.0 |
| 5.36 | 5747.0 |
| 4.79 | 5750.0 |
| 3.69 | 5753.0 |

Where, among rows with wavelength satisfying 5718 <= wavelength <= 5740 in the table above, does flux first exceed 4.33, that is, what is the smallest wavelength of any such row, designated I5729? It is 5720.0 angstrom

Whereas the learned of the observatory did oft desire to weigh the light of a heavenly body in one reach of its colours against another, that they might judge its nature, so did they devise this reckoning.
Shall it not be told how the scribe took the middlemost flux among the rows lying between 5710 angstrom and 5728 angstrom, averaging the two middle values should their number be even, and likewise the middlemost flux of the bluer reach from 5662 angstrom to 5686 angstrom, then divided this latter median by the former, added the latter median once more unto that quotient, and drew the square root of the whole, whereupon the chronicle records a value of 2.24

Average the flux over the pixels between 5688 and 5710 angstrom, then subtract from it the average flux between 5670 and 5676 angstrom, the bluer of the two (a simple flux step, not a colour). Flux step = -0.76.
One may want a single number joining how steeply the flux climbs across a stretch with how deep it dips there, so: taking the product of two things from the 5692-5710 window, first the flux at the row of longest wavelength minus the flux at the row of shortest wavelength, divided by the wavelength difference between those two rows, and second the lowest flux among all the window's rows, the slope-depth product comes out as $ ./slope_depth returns 0.16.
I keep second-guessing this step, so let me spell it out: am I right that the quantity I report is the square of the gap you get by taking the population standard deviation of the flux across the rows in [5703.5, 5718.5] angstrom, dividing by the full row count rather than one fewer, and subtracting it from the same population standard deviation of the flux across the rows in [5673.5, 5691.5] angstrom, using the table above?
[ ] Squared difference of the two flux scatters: 0.059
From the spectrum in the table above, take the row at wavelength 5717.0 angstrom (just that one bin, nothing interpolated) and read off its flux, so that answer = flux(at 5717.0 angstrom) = 4.46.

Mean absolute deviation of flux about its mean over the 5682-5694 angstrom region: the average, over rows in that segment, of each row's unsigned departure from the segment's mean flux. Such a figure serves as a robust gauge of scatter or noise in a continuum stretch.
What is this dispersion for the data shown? 0.13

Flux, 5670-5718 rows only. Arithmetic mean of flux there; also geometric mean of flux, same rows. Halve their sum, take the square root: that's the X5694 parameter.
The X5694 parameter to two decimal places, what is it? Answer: 2.02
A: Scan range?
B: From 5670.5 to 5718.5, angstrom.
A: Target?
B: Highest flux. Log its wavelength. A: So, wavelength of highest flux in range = 5672.0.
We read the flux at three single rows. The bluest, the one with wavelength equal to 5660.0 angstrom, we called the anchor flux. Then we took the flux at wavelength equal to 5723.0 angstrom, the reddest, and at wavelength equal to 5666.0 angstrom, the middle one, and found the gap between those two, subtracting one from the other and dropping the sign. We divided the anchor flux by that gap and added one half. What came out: 13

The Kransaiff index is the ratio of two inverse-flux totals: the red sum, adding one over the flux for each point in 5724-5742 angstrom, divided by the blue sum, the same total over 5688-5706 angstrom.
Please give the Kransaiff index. 0.86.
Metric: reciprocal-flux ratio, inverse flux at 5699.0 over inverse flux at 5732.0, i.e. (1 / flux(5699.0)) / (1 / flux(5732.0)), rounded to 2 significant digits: 0.96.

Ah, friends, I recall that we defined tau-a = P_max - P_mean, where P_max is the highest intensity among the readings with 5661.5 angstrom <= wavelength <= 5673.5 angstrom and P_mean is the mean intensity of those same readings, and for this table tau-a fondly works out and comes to 0.96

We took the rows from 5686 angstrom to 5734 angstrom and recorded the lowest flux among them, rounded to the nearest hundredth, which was 2.98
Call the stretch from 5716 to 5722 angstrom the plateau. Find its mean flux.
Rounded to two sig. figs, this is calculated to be 4.6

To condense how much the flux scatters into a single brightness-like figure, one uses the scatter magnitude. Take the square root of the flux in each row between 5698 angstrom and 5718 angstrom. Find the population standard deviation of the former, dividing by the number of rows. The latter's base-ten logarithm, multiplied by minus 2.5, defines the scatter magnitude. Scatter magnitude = 2.2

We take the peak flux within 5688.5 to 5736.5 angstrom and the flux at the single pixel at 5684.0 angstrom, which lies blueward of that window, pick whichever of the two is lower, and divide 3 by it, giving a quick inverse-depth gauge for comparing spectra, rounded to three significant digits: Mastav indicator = 0.798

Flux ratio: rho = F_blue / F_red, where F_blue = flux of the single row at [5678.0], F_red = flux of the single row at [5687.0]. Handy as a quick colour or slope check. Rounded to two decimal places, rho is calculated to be 1.03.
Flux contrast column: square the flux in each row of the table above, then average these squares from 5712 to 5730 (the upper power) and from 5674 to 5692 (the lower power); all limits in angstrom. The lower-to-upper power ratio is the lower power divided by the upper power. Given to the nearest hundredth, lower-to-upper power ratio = 0.79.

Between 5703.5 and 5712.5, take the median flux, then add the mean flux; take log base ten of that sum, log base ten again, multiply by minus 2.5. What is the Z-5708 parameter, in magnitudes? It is 0.087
